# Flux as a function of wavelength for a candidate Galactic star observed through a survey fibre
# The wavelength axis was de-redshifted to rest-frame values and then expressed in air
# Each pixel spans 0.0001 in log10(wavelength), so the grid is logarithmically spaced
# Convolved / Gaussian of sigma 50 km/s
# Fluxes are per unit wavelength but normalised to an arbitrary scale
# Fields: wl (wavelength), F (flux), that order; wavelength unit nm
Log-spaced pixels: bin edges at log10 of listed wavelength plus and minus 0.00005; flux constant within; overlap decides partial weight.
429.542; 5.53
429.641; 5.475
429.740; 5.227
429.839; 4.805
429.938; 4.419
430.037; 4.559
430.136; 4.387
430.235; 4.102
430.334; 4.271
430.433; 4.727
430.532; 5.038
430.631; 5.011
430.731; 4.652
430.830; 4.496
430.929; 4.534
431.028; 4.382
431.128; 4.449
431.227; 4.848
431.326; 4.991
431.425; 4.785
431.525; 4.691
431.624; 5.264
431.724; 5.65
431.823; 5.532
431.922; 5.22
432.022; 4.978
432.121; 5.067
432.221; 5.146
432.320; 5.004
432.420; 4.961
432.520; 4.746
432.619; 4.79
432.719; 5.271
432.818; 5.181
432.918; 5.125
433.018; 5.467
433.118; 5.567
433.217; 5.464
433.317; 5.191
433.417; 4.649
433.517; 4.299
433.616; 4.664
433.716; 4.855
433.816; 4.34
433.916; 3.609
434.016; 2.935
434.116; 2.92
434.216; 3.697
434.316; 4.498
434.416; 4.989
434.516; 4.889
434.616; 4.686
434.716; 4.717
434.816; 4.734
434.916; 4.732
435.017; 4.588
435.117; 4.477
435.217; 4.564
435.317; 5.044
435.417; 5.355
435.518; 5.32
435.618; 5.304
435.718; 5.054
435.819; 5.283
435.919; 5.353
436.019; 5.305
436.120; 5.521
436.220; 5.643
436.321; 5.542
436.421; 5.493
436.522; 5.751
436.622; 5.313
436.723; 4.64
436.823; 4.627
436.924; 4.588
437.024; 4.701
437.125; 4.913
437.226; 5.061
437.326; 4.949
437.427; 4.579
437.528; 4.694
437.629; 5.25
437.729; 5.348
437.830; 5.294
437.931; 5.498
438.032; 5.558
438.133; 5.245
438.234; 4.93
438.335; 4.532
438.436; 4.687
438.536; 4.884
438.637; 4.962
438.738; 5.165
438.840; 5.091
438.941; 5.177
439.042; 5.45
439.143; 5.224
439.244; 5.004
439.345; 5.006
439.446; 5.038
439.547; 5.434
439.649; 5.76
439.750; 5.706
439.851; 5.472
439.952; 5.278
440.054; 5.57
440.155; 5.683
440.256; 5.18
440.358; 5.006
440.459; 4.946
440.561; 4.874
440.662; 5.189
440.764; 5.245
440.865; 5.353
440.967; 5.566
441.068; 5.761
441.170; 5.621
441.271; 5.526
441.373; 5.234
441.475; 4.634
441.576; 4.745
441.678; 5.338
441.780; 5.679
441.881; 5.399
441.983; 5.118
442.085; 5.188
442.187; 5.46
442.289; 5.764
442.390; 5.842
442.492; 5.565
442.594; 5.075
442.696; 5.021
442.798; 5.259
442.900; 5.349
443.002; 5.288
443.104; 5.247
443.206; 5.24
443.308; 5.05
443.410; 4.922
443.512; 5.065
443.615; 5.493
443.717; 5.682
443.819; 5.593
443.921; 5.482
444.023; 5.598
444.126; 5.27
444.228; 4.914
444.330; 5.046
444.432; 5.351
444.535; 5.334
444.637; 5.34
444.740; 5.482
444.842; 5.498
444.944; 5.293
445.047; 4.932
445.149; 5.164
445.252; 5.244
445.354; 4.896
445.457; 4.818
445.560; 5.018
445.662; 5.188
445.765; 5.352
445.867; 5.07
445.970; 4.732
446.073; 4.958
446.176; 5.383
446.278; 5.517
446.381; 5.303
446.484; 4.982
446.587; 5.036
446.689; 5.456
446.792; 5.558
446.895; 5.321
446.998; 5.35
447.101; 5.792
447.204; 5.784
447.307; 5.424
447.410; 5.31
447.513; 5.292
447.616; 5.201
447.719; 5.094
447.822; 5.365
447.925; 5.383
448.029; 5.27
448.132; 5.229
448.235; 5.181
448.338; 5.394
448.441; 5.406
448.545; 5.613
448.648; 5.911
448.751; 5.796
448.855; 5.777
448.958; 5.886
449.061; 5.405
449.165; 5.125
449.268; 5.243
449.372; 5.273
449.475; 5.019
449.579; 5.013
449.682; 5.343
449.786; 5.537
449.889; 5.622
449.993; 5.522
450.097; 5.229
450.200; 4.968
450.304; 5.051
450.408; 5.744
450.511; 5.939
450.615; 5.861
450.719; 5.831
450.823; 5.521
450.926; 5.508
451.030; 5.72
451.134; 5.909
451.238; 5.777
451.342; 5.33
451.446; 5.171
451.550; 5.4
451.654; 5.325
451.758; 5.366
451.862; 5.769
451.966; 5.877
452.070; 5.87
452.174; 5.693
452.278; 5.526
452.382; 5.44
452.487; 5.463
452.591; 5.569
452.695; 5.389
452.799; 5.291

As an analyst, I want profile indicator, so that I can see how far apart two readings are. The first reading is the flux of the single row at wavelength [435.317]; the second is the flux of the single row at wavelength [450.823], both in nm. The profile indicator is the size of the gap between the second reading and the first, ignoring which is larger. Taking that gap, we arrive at 0.48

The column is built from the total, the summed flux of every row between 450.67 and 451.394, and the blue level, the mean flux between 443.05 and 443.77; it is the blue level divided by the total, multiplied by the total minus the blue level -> 4.55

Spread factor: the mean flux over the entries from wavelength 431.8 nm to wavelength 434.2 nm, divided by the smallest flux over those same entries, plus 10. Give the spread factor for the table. 11.6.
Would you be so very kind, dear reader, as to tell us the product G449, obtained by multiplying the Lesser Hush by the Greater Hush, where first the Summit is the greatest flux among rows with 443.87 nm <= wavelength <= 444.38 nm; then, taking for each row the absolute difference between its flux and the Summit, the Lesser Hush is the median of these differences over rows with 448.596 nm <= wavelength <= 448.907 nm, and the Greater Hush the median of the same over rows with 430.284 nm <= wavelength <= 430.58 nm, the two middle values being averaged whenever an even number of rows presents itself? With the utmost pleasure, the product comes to 0.17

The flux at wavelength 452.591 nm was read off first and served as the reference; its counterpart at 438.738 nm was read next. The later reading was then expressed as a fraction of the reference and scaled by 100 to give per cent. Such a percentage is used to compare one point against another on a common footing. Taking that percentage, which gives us 93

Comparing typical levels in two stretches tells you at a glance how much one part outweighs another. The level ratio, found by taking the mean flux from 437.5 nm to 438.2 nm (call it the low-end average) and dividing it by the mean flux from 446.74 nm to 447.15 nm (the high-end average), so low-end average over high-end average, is 0.96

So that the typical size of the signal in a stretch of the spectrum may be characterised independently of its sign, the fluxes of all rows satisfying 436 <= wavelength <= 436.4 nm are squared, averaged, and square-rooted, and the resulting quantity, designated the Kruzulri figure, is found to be 5.50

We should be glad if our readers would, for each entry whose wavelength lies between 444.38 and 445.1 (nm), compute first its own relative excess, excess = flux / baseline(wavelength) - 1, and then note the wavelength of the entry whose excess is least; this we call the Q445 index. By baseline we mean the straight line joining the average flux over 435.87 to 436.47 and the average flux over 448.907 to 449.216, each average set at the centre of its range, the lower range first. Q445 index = 445.047 nm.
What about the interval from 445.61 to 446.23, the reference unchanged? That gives 445.970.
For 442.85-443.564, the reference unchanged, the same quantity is 443.410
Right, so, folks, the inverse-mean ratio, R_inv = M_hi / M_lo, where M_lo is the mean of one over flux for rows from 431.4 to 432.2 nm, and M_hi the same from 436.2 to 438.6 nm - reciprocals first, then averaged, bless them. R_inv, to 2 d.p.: 1.02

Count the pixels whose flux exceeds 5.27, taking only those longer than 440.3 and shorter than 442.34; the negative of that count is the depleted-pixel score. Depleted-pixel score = -10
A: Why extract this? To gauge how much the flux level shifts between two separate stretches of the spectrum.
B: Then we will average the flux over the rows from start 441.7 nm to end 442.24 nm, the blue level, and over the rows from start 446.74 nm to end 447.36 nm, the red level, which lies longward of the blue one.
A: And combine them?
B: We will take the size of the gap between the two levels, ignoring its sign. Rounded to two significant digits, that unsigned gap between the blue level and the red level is 0.17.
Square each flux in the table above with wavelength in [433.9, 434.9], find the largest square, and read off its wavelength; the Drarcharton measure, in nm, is 434.416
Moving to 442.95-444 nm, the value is 443.717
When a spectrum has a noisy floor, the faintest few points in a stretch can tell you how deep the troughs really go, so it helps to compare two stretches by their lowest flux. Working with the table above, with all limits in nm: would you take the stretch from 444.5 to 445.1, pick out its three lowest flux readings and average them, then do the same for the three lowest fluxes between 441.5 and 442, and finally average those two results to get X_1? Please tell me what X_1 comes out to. 5.13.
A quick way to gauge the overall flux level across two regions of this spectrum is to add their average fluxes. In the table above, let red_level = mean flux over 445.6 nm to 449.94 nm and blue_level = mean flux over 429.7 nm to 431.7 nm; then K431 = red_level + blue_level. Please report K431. 10.0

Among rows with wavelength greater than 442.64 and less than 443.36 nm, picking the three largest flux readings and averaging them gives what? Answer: 5.30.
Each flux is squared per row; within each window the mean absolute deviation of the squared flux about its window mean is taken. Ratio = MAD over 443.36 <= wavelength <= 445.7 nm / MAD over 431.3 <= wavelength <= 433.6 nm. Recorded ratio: 0.85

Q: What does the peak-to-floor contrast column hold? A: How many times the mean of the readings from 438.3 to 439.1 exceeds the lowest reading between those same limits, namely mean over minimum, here 1.10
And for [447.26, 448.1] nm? 1.04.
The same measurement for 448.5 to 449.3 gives 1.09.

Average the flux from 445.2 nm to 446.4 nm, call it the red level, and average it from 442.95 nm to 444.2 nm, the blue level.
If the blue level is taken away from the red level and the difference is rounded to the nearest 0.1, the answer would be -0.2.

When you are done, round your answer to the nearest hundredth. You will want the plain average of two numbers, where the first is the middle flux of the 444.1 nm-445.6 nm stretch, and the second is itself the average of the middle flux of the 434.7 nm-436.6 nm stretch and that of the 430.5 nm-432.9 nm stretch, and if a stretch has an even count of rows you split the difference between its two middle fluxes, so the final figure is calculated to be 5.19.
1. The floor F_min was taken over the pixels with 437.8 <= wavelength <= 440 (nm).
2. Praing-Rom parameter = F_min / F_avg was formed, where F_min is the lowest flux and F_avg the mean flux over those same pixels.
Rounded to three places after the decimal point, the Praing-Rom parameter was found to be 0.872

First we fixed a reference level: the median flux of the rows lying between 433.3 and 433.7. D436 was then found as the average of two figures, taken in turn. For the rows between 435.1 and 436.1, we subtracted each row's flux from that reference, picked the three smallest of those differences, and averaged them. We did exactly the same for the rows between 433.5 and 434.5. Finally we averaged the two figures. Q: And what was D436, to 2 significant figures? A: -0.43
